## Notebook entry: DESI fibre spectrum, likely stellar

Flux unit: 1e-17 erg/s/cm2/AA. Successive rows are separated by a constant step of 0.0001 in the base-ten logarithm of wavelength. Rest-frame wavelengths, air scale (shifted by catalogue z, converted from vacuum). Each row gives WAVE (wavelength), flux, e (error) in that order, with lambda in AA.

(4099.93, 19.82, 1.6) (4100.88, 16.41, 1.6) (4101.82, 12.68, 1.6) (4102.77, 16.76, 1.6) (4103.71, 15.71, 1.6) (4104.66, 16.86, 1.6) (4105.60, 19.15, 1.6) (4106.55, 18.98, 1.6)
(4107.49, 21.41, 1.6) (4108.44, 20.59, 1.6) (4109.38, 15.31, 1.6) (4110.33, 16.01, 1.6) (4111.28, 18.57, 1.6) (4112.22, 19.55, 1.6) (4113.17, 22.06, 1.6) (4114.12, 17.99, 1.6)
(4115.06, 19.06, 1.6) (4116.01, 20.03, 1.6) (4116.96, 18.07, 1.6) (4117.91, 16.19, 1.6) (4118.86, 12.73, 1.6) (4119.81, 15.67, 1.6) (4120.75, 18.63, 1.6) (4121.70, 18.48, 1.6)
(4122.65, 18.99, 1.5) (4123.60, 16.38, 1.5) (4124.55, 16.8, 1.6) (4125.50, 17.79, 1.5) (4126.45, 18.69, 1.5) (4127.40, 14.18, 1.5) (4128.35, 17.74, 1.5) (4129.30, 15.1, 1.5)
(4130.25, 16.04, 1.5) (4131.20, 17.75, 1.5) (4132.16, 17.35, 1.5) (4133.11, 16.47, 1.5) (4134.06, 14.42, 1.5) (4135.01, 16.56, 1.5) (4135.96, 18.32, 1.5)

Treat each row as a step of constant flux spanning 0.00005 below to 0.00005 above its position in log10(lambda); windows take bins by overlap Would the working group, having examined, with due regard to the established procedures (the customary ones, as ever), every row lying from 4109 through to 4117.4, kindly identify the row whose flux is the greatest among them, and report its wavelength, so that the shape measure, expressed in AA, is 4113.17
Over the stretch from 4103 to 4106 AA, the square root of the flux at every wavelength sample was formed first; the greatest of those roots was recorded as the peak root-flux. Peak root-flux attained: 4.38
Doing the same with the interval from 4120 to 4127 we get 4.36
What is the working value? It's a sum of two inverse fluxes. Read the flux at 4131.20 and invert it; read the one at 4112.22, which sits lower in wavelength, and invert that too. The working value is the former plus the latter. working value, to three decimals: 0.107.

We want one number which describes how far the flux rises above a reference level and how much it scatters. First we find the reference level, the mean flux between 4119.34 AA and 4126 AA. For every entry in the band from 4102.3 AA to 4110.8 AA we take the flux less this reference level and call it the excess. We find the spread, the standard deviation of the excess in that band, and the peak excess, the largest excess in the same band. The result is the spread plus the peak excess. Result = 6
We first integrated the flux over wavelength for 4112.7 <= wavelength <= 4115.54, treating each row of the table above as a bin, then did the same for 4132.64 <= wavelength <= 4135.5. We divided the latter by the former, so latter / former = 0.81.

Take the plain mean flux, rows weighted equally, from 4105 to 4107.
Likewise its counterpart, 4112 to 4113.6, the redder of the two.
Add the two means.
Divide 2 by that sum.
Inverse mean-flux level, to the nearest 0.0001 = 0.0502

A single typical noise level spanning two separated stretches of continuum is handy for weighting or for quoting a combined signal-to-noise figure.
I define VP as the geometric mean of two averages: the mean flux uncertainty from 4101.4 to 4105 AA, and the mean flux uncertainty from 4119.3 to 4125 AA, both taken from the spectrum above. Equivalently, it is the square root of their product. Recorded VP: 1.58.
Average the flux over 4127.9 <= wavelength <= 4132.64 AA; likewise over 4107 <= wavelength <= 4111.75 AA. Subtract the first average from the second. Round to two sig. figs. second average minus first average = 1.6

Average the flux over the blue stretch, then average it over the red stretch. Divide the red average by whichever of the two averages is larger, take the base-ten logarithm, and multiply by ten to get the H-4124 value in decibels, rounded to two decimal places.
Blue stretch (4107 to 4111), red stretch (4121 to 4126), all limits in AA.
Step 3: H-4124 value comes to -0.15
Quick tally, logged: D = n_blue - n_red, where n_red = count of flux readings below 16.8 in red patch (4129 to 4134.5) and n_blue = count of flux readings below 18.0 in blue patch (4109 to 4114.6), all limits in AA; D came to -1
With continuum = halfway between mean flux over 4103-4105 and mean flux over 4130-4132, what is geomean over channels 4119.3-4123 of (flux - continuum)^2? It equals 2.9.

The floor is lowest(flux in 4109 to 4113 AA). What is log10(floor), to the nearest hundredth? 1.18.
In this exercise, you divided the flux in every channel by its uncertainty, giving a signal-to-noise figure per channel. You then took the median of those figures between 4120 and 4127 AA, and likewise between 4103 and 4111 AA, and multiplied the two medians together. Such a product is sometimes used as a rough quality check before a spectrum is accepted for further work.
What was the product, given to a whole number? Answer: 130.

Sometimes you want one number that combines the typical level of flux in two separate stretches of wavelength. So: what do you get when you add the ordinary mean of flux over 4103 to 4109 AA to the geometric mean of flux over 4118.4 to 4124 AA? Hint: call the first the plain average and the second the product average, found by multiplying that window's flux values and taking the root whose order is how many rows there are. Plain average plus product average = 35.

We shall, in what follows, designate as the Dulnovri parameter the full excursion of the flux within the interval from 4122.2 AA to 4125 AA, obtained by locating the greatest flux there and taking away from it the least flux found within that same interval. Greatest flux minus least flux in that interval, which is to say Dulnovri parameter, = 2.6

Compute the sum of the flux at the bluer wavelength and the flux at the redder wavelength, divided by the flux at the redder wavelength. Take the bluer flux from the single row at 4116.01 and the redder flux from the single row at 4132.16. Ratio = 2.15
